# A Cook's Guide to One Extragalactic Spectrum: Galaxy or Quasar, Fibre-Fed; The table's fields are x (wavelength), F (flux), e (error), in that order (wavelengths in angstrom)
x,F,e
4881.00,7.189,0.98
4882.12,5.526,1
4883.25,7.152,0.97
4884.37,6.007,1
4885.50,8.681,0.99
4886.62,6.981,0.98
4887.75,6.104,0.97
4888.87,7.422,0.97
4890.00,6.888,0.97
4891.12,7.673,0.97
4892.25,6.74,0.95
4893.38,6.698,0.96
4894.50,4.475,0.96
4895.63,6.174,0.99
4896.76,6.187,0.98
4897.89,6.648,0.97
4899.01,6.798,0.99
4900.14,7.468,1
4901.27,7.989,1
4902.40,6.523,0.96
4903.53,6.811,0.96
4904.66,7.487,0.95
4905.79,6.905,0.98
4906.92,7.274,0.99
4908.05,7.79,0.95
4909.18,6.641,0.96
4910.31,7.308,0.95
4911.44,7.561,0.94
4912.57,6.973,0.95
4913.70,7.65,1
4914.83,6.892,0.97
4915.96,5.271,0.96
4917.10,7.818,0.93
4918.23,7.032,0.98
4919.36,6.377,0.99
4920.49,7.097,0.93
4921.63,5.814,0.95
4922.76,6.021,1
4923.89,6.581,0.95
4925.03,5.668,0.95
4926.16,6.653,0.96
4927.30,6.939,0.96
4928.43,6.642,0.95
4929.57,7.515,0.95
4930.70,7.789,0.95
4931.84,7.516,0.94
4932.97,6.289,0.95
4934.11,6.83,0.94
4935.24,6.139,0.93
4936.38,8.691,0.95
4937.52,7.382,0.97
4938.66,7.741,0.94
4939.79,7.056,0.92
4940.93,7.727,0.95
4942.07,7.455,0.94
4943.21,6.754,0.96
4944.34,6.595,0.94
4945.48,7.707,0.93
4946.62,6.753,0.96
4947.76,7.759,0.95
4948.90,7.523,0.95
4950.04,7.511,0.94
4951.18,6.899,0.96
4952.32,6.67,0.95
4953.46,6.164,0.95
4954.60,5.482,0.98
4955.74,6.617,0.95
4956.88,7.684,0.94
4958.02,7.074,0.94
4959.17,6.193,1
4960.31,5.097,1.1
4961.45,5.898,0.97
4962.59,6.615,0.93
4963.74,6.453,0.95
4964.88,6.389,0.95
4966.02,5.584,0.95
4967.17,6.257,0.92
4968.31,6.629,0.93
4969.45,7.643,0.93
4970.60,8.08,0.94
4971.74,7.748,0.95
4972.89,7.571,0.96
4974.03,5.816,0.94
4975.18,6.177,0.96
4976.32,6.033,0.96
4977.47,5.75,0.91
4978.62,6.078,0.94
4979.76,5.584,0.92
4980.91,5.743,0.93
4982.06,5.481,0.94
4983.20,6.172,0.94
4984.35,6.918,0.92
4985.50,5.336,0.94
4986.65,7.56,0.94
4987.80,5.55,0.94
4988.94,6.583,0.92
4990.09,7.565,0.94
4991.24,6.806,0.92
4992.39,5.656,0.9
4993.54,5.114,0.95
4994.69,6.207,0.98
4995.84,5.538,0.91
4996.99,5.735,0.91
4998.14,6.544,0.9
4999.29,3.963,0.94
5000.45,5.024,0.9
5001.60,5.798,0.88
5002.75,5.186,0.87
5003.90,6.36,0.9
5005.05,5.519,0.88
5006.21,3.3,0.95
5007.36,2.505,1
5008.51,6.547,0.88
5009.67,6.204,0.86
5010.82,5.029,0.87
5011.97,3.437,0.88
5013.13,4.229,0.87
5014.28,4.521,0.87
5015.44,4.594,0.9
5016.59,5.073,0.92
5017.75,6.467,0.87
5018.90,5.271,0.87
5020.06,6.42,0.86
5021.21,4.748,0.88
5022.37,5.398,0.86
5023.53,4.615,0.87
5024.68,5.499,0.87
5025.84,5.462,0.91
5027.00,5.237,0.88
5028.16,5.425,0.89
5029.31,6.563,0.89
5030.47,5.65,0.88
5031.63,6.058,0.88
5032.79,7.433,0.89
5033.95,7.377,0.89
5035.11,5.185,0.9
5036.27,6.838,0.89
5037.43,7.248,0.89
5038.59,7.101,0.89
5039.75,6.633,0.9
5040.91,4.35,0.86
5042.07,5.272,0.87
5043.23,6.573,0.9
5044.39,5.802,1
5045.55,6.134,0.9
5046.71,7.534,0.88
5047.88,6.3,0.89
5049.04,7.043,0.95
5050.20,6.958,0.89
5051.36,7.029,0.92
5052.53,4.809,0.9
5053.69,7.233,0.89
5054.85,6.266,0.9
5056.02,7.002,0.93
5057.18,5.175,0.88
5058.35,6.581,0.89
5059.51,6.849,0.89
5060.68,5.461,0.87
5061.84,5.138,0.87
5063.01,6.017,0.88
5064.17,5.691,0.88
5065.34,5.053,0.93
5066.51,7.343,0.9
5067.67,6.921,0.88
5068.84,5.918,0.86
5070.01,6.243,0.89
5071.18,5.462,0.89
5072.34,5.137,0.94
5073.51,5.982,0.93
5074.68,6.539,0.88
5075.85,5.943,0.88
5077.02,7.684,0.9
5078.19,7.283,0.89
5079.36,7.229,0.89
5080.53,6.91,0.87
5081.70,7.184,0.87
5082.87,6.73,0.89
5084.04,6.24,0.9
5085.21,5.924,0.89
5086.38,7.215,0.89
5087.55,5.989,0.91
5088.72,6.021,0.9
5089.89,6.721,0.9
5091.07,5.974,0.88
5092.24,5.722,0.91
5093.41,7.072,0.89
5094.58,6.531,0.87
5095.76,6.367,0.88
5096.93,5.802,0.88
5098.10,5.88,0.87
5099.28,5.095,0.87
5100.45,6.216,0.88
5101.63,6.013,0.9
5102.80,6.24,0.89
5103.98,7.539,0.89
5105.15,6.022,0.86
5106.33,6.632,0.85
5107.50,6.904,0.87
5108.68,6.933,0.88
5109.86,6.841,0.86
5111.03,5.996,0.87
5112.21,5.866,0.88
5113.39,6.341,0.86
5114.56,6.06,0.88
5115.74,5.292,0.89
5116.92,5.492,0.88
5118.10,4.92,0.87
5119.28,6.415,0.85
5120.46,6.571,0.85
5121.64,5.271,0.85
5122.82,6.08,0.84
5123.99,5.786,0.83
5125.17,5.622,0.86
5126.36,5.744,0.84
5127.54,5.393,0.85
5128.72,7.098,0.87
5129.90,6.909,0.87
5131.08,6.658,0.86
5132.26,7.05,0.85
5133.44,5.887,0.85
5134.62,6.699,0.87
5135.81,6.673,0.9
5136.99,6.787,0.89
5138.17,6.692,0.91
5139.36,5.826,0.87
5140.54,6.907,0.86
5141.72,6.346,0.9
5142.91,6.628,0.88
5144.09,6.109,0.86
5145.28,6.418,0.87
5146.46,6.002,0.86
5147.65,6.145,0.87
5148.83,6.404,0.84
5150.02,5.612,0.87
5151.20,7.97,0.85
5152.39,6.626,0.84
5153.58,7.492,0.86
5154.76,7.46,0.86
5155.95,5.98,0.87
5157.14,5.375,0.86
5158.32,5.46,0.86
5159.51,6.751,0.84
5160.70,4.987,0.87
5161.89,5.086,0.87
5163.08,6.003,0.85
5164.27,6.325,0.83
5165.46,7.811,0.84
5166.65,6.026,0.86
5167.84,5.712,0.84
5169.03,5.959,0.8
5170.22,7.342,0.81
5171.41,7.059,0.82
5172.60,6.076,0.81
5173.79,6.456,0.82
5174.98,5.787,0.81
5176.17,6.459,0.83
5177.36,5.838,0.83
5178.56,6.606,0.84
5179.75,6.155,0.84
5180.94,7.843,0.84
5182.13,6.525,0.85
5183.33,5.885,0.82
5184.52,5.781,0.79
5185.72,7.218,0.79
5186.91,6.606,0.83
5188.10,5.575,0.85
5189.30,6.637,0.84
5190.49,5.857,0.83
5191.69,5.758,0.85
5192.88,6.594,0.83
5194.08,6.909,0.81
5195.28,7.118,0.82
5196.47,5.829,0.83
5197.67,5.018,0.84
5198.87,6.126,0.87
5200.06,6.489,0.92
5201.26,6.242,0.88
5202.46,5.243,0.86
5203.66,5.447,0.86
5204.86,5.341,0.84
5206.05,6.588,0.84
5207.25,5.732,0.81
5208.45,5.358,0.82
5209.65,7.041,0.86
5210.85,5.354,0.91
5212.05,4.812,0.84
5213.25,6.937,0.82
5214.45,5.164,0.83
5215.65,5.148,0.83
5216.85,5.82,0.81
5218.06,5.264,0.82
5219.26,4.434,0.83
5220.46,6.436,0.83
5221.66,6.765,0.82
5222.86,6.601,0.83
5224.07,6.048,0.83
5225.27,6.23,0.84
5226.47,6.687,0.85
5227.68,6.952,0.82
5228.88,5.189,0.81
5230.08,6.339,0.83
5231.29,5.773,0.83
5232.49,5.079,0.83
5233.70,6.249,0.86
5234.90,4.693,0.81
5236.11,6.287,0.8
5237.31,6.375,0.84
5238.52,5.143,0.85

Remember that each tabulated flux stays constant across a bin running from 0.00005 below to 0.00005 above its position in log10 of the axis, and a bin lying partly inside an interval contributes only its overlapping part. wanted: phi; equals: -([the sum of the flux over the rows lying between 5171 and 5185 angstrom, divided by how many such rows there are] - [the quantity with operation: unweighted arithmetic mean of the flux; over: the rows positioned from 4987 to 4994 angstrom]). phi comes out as -0.2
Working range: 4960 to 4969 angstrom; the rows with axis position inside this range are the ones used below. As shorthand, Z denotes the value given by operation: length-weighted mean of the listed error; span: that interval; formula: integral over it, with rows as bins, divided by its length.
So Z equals 0.96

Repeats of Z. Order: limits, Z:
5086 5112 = 0.88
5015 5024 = 0.88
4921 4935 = 0.95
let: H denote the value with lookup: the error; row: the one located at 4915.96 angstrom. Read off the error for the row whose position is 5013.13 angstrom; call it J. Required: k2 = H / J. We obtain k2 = 1.10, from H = 0.960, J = 0.87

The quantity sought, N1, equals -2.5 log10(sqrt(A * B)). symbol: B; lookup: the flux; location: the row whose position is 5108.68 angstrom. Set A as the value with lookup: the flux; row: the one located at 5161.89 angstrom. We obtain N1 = -1.93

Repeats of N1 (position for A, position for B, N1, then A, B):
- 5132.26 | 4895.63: -2.05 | 7.05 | 6.174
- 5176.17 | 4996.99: -1.96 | 6.459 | 5.735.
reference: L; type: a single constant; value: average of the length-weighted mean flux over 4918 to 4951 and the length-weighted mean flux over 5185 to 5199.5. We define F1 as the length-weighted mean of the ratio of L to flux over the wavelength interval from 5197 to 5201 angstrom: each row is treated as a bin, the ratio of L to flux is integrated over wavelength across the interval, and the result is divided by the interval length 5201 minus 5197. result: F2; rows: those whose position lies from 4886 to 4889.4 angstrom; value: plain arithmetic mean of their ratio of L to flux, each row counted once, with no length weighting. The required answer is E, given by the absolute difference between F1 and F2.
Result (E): 0.16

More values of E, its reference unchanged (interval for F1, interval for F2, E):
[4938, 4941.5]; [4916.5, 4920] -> 0.06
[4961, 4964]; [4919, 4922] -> 0.01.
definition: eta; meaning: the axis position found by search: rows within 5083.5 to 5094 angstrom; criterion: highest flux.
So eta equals 5086.38 angstrom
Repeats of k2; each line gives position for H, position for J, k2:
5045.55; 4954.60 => 0.92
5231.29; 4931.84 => 0.88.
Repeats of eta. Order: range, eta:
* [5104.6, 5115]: 5108.68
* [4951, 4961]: 4956.88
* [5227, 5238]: 5227.68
